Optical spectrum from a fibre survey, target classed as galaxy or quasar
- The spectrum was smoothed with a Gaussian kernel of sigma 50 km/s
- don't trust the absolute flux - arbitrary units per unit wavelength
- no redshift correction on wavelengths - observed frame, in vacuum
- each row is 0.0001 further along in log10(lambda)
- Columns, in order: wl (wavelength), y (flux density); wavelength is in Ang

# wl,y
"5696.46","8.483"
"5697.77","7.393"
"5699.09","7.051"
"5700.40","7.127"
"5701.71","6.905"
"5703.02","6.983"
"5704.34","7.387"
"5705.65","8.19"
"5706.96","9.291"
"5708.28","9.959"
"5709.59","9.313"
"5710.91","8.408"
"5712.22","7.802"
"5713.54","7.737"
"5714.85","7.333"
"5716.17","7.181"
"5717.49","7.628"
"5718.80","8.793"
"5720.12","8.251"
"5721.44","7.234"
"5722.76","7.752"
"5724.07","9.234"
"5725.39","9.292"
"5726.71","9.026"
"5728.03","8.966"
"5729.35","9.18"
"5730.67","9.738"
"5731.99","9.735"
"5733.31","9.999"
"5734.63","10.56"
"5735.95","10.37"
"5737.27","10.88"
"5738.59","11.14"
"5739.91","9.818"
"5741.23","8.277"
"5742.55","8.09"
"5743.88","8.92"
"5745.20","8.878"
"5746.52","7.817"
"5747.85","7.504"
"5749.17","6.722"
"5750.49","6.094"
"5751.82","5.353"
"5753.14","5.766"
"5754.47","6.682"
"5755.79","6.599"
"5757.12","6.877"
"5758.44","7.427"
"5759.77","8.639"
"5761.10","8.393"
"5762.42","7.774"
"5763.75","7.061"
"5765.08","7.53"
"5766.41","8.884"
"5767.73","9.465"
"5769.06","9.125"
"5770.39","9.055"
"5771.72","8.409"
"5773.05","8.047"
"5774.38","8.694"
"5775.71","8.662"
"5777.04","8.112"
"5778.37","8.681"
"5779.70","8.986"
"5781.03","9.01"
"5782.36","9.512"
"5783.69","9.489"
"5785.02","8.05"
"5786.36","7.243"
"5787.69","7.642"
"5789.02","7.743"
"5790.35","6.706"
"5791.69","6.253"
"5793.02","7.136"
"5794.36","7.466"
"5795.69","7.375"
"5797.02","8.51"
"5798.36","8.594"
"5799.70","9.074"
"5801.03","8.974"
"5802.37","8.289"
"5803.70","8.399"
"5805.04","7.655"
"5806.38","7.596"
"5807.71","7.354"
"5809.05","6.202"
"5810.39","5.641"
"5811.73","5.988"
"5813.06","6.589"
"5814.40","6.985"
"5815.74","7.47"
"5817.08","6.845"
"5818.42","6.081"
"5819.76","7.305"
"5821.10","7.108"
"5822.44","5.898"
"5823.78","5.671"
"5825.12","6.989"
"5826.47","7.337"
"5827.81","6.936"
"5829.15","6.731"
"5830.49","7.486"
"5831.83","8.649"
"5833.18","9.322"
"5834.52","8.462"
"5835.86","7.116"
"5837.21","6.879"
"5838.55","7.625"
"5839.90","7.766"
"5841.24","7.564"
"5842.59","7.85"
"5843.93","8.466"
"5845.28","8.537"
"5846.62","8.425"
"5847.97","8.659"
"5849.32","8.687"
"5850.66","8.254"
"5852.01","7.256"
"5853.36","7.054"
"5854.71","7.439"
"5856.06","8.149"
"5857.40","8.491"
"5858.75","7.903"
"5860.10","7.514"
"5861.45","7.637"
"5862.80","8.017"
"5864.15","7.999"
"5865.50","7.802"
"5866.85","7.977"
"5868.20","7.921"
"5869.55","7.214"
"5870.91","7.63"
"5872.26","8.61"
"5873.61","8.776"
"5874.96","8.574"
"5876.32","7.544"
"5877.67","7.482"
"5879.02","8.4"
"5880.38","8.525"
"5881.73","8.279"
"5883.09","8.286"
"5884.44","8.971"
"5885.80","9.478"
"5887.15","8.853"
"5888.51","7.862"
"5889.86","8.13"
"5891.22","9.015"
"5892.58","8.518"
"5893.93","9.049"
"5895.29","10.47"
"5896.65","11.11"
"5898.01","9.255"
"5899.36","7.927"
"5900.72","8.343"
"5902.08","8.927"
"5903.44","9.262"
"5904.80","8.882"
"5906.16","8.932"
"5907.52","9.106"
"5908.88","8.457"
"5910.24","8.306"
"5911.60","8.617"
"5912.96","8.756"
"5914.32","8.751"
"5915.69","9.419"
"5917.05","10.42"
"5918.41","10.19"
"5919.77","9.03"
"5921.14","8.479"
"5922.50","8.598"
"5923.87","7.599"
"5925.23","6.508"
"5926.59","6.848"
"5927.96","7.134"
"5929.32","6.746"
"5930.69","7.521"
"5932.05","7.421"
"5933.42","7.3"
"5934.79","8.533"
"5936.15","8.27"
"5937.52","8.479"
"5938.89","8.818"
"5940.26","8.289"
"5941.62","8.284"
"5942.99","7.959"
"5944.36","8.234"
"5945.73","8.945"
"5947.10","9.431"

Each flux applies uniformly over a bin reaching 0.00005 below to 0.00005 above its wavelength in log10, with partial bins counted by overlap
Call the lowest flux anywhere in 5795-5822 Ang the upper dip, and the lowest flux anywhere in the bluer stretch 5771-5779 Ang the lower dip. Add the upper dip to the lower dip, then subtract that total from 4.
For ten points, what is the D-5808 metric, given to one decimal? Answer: -9.7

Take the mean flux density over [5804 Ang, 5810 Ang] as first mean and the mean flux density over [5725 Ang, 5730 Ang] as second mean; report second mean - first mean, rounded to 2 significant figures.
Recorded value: 1.9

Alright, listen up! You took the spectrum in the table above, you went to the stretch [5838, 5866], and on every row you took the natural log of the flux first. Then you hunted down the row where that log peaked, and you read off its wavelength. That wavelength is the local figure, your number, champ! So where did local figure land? 5849.32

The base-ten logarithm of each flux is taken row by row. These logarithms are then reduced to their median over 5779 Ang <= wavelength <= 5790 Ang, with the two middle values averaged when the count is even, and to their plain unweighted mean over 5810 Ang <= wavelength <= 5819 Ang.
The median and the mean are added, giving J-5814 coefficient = 1.74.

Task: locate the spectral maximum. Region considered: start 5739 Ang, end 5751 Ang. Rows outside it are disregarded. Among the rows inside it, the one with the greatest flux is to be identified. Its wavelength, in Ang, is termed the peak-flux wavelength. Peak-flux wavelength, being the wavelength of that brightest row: 5739.91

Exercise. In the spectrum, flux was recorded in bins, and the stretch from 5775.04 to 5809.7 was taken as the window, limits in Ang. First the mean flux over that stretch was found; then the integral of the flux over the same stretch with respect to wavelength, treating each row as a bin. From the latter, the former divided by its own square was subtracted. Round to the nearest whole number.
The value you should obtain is 278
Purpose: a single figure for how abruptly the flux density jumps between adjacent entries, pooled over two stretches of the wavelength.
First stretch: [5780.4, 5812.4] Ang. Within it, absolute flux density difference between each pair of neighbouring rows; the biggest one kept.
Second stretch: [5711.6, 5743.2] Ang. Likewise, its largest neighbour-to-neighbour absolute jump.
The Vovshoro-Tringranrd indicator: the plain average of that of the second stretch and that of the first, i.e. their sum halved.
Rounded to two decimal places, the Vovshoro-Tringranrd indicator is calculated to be 1.49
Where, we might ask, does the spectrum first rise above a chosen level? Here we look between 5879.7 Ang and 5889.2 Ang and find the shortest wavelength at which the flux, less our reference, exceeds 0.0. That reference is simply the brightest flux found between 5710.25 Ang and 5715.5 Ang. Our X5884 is 5880.38 Ang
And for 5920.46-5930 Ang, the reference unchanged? 5921.14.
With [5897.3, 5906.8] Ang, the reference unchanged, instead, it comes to 5898.01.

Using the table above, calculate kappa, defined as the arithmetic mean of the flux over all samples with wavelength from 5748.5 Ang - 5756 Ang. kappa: 6.2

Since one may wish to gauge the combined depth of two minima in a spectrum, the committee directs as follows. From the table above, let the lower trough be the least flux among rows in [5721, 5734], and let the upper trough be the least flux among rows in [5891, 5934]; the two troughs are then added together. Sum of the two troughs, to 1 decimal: 13.7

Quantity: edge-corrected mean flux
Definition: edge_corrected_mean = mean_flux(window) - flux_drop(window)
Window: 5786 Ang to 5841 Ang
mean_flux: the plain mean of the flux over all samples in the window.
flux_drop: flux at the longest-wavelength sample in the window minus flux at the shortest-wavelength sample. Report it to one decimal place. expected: 6.8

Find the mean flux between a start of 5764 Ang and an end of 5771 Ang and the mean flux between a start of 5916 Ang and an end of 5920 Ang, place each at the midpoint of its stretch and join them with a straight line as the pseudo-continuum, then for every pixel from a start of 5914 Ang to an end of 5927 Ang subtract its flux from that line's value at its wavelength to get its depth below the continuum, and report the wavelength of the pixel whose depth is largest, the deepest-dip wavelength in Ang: 5925.23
